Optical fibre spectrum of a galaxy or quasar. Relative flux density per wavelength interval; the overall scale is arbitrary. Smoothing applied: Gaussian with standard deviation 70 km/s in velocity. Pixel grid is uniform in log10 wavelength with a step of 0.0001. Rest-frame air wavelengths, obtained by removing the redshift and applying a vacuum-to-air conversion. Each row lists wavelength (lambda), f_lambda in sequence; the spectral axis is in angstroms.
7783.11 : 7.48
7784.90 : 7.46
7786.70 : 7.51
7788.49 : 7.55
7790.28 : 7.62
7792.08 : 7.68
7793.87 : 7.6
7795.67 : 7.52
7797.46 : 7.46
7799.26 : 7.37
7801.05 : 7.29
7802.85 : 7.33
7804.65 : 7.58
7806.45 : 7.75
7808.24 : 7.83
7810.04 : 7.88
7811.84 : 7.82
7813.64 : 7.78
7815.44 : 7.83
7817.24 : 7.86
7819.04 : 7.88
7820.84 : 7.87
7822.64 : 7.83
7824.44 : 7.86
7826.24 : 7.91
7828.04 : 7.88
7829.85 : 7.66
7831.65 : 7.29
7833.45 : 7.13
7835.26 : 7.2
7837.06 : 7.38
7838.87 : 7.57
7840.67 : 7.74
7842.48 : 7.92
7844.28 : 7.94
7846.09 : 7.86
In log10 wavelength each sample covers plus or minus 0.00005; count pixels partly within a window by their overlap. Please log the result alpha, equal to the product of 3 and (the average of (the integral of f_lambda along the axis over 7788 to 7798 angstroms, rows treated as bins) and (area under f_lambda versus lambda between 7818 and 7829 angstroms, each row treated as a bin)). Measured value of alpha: 244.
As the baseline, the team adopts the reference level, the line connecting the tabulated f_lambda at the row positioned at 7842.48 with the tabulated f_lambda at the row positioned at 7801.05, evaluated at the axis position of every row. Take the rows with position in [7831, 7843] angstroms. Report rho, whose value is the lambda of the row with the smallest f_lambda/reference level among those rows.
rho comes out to 7833.45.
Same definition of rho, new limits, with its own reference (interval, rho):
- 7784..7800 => 7799.26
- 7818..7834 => 7833.45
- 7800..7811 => 7801.05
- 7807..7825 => 7822.64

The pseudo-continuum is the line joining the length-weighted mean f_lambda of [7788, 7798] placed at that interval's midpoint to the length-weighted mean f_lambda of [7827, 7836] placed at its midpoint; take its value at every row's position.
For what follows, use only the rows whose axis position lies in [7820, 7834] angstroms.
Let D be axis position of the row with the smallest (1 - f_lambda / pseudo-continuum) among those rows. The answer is 7826.24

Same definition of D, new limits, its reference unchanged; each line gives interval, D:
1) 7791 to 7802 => 7792.08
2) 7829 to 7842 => 7840.67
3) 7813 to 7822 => 7819.04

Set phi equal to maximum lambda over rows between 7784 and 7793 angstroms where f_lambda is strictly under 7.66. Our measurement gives 7790.28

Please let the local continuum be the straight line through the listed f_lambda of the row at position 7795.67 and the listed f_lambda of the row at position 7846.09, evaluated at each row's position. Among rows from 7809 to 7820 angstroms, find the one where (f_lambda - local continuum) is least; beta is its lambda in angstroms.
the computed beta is 7813.64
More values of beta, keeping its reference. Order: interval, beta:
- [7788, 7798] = 7797.46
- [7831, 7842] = 7833.45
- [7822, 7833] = 7831.65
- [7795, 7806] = 7801.05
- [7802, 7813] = 7802.85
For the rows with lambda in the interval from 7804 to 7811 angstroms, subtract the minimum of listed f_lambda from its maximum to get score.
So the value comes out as 0.3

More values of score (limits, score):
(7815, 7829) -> 0.1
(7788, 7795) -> 0.1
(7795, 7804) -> 0.2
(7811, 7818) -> 0.1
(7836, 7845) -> 0.6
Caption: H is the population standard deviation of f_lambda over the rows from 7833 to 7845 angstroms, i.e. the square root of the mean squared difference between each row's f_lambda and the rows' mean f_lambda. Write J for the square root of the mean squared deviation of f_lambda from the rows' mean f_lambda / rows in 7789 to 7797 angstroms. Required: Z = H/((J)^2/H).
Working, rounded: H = 0.31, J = 0.06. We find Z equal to 28.5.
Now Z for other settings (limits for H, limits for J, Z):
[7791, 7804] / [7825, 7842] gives 0.2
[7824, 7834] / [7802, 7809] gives 2.5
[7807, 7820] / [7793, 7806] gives 0.1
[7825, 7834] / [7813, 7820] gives 69.3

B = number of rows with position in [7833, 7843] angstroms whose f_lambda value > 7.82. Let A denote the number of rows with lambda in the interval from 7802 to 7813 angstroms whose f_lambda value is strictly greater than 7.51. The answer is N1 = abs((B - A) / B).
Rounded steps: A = 5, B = 1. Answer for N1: 4.0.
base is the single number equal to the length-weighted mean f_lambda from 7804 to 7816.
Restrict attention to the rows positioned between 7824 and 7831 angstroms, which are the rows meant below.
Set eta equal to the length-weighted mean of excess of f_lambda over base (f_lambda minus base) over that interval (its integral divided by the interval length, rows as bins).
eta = 0.02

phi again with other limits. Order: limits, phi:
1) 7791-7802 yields 7801.05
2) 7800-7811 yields 7804.65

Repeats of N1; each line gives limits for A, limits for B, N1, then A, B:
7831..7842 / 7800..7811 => 0.0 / 2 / 2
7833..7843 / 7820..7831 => 0.4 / 3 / 5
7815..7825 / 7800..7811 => 2.0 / 6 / 2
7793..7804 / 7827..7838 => 1.0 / 2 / 1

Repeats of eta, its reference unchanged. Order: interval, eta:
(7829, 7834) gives -0.41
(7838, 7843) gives -0.05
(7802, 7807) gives -0.24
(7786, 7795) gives -0.19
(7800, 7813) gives -0.14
